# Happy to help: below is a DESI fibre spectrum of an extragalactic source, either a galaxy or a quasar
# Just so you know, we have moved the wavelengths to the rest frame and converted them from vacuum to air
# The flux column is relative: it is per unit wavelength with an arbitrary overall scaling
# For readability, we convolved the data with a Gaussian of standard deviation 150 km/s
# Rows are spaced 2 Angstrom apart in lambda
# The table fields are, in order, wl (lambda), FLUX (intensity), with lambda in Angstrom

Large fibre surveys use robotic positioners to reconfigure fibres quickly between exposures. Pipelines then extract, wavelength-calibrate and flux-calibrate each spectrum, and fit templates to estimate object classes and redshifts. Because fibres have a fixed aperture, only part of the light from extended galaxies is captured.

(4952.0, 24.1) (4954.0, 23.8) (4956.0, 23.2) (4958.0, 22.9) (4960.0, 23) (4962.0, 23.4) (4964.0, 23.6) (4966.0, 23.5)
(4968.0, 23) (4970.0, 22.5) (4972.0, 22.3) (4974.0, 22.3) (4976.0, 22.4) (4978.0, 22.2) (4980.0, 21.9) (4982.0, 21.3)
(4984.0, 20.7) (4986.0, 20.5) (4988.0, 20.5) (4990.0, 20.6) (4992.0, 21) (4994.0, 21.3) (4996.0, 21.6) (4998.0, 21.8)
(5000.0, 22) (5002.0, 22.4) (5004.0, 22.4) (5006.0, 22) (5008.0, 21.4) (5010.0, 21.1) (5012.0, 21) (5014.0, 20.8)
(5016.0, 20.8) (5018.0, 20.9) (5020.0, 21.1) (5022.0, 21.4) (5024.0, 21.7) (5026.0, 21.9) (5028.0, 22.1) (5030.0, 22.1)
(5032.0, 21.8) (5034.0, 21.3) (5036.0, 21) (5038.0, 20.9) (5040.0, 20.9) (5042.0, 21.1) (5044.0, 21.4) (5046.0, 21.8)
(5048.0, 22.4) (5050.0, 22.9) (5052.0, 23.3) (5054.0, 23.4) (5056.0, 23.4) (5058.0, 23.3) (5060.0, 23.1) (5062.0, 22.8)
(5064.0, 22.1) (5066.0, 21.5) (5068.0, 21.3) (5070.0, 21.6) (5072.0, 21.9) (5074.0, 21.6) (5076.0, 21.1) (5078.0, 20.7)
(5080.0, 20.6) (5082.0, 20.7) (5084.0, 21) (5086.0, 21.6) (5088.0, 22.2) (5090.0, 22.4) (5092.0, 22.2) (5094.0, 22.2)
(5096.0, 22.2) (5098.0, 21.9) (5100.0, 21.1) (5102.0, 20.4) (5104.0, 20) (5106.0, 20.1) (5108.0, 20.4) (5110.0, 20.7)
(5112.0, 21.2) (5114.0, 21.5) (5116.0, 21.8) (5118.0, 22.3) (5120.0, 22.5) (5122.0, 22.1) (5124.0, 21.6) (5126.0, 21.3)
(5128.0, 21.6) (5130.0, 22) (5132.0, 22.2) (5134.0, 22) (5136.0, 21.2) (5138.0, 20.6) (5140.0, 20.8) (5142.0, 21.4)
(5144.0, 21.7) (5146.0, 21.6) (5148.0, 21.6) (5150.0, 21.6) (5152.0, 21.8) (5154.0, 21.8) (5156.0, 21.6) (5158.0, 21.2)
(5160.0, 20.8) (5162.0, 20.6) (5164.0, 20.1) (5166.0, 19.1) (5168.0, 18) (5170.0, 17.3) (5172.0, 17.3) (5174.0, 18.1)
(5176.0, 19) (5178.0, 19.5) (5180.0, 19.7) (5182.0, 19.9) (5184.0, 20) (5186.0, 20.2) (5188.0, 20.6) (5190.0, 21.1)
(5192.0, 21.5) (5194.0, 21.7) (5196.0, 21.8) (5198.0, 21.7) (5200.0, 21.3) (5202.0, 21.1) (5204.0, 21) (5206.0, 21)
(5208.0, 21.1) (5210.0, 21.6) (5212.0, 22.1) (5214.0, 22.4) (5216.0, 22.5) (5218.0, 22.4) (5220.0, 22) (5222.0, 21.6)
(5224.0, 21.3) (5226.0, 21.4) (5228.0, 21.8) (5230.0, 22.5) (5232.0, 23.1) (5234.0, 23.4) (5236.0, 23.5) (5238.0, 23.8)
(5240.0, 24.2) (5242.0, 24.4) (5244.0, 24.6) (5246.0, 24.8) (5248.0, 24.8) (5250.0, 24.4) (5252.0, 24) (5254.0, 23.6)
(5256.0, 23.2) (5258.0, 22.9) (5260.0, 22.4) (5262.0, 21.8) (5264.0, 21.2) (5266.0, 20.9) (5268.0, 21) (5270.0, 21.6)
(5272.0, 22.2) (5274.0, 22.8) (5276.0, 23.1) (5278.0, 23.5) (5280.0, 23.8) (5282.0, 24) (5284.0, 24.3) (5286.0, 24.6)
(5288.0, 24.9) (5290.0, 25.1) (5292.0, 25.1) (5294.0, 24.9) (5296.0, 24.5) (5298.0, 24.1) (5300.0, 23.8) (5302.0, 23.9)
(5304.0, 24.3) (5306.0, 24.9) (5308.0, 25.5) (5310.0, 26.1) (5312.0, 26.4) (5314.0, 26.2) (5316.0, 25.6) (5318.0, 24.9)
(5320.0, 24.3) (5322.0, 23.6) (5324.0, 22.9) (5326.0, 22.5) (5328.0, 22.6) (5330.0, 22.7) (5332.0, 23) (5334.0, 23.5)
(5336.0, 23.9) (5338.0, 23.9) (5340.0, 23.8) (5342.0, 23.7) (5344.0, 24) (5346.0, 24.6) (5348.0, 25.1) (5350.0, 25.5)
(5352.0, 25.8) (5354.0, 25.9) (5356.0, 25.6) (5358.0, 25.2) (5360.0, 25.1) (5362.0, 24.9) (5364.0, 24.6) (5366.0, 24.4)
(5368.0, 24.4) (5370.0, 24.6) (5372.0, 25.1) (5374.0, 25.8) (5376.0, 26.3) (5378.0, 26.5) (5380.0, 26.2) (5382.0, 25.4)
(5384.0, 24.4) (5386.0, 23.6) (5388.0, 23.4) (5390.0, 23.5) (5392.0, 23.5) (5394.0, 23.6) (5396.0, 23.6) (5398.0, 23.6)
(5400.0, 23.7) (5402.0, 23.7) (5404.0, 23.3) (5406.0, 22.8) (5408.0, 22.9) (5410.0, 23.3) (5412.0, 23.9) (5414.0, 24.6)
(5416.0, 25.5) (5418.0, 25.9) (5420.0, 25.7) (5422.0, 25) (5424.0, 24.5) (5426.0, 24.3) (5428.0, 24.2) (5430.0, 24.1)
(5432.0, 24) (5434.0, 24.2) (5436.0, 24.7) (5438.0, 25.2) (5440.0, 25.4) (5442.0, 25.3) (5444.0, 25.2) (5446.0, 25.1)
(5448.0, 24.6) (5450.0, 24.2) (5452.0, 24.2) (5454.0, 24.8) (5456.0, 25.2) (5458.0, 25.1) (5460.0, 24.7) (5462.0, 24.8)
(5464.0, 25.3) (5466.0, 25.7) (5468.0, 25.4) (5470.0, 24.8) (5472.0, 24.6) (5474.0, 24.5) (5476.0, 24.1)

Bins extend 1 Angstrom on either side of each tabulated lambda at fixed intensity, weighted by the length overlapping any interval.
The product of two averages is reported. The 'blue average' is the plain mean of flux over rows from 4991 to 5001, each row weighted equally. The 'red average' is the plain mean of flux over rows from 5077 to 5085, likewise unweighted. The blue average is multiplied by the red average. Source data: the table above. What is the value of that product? 447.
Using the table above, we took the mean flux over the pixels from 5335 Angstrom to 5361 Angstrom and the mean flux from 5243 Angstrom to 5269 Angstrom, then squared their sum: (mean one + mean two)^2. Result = 2287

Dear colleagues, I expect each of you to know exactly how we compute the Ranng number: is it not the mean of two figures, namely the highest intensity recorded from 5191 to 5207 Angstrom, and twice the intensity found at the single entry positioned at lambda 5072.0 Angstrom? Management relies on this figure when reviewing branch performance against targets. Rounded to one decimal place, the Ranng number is 32.8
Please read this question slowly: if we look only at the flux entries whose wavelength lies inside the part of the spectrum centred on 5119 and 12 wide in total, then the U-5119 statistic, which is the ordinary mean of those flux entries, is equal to 22.0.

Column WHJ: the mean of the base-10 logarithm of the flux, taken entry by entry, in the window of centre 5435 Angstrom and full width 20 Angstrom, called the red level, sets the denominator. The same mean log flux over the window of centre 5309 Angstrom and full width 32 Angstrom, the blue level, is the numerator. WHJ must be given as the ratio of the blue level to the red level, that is 1.00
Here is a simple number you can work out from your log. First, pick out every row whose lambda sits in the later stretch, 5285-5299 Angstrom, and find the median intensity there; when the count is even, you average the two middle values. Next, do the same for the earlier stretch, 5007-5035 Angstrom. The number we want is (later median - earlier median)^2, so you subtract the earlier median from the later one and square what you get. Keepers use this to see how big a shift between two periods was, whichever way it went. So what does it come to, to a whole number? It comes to 13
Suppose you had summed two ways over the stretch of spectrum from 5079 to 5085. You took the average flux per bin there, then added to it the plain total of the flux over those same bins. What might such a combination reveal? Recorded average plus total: 83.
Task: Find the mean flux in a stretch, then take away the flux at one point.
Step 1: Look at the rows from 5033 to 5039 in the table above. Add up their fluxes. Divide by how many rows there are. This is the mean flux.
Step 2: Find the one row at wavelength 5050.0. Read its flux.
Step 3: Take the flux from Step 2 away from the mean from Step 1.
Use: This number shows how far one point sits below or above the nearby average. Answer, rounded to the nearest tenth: -1.8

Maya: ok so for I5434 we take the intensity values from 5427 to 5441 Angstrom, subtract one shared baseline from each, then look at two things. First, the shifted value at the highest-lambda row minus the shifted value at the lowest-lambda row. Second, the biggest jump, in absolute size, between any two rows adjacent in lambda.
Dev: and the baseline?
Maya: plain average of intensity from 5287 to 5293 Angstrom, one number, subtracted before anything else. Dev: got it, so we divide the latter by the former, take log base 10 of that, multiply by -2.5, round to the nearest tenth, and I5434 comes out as 1.0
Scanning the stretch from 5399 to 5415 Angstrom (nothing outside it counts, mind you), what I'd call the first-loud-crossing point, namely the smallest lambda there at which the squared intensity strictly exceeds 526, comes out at 5400.0 Angstrom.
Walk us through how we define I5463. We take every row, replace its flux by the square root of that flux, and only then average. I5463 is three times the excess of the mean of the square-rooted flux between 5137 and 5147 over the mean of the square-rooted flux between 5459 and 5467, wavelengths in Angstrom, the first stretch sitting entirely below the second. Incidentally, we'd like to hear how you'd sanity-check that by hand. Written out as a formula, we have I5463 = -1.2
